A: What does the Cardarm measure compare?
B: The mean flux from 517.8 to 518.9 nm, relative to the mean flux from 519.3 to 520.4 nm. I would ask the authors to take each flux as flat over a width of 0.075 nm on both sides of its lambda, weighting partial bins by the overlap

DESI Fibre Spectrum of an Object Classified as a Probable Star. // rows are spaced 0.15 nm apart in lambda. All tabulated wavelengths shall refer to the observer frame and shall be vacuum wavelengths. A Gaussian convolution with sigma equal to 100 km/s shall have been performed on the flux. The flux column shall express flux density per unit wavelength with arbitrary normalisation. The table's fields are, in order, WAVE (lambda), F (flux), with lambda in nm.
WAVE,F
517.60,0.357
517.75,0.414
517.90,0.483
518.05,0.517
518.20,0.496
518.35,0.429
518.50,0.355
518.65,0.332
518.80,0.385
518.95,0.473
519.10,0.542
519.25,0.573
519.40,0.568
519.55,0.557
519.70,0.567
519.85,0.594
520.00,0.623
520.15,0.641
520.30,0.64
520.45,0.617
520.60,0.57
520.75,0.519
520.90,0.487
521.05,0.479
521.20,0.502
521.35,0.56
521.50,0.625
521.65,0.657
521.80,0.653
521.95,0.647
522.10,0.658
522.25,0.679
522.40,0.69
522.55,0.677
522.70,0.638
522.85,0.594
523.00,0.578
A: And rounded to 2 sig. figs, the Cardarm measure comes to 0.72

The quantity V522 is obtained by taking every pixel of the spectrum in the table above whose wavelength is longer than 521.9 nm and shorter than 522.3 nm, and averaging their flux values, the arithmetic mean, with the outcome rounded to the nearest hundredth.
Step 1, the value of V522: 0.66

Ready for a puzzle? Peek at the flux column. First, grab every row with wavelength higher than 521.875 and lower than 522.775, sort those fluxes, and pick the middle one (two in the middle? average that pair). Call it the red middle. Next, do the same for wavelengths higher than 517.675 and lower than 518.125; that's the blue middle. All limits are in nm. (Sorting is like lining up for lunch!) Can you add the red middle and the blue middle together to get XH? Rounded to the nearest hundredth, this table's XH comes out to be 1.15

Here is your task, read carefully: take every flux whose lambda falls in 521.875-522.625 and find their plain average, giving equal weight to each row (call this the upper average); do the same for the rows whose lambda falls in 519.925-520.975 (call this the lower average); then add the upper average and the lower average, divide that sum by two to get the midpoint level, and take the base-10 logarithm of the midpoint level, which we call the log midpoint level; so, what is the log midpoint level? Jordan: -0.202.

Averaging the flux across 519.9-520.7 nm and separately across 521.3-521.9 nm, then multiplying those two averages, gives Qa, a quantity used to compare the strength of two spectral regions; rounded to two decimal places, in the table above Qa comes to 0.39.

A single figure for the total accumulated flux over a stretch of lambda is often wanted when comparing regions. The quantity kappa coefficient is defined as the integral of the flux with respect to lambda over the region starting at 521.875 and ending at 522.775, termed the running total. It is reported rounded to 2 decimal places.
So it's 0.60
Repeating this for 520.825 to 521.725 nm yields 0.50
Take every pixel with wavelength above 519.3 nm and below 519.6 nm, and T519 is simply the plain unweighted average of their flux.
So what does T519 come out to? 0.56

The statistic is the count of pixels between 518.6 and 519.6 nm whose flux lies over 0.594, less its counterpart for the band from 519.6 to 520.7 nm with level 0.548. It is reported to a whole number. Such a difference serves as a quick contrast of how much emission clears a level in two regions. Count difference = -7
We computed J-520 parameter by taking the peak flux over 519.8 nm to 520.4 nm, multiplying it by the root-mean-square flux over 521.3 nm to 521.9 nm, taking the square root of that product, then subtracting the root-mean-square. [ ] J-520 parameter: 0.008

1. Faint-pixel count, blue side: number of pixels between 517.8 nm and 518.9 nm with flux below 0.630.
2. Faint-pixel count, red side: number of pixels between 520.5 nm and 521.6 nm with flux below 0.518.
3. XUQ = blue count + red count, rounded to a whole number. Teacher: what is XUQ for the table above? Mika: 10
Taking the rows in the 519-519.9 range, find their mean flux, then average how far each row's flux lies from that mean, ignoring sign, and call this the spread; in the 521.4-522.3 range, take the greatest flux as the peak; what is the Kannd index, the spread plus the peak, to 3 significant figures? 0.691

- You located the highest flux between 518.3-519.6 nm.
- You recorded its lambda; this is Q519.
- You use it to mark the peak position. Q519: 519.25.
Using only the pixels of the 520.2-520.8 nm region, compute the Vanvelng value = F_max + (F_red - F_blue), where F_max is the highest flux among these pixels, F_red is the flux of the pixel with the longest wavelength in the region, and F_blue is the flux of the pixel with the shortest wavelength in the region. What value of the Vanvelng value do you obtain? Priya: 0.52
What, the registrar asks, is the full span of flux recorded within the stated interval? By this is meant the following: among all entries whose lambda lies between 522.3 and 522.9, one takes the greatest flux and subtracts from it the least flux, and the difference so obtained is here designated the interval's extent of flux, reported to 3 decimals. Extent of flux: 0.096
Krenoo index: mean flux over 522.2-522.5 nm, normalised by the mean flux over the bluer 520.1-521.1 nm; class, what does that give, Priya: 1.21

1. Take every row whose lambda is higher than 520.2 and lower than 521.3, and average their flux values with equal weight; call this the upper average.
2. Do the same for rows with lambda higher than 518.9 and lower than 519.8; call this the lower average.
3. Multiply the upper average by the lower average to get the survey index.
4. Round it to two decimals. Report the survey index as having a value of 0.30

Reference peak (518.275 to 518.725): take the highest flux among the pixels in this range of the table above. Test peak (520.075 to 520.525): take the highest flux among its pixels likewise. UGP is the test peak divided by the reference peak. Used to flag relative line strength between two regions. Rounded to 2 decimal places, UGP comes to 1.49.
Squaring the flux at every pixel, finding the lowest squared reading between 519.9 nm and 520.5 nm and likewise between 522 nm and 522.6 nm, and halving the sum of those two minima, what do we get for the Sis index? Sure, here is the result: 0.41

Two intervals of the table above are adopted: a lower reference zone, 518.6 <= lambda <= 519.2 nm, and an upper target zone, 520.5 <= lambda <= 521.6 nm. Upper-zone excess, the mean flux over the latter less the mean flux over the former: 0.10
